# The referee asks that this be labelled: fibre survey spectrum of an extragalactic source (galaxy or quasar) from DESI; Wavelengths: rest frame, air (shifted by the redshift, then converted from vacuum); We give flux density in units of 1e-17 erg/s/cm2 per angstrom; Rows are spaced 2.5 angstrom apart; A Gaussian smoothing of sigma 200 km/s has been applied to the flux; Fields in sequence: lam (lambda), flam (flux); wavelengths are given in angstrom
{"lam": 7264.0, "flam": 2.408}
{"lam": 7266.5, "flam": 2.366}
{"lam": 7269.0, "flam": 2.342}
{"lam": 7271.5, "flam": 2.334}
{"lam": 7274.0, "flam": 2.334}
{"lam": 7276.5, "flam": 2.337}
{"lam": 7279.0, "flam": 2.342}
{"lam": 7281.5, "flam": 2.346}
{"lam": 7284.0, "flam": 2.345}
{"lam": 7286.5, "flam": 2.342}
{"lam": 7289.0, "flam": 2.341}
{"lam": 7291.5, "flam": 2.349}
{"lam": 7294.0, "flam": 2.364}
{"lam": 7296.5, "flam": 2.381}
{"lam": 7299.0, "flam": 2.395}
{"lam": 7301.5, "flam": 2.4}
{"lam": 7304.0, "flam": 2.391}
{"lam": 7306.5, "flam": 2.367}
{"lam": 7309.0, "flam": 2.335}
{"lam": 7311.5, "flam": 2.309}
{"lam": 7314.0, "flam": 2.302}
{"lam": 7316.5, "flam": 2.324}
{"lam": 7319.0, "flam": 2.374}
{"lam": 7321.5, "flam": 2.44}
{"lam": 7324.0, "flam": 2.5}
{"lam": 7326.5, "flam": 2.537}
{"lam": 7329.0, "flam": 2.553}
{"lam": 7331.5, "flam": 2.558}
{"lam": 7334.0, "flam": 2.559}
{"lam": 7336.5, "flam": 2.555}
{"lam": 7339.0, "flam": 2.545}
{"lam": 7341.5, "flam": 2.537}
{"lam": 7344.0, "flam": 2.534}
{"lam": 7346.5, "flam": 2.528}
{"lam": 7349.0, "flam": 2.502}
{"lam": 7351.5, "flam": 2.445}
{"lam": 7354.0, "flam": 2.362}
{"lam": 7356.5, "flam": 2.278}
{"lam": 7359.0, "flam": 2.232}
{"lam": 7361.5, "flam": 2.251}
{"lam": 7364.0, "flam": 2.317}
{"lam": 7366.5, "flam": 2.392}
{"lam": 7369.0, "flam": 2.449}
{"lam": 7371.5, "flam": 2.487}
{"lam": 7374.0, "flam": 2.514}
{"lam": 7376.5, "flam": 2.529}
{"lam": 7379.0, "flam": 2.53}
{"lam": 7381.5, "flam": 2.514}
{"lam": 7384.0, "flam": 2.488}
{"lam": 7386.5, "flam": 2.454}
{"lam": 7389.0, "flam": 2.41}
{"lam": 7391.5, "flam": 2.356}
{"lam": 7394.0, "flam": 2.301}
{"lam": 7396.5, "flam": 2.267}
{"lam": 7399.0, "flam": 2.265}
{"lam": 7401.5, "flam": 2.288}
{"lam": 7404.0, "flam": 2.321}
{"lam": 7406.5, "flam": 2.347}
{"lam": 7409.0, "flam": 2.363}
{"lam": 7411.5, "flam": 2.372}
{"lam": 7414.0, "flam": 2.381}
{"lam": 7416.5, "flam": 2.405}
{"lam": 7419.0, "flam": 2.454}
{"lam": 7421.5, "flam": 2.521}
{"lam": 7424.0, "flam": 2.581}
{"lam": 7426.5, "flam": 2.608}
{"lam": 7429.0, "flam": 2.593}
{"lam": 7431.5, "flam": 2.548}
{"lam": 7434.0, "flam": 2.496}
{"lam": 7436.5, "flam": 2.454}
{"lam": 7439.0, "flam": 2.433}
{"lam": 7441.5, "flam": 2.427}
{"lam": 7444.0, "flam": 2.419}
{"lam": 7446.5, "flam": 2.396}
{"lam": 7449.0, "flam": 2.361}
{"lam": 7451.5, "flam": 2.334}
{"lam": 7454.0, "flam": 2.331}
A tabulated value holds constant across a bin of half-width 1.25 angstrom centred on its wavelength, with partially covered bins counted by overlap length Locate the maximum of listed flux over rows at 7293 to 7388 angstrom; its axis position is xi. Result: 7334.0 angstrom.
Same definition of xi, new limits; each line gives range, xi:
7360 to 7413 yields 7379.0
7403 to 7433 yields 7426.5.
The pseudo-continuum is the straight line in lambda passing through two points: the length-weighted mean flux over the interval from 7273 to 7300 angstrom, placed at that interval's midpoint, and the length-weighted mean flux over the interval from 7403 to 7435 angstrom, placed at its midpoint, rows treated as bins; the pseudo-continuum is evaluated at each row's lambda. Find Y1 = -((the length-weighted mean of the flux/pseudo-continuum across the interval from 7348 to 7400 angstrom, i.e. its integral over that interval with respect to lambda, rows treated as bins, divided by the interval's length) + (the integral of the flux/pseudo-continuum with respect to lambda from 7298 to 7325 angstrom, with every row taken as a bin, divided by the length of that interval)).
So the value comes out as -1.99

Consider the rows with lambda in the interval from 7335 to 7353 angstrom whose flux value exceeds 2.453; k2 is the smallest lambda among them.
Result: 7336.5 angstrom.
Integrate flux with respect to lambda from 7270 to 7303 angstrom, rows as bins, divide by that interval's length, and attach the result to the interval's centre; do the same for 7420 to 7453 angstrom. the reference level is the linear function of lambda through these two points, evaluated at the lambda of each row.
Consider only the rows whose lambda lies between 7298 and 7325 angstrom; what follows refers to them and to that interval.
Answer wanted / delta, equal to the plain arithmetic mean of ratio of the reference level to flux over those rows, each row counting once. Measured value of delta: 1.00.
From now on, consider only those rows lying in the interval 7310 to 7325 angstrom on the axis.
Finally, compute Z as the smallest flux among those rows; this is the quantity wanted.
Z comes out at 2.302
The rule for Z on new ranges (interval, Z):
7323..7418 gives 2.232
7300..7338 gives 2.302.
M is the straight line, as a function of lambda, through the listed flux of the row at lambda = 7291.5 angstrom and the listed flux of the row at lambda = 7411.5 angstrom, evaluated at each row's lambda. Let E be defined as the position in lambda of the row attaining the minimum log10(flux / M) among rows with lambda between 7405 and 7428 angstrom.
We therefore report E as 7406.5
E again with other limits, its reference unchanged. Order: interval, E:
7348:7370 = 7359.0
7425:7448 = 7446.5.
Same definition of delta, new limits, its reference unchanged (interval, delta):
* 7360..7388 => 0.99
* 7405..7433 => 1.00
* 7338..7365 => 1.00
